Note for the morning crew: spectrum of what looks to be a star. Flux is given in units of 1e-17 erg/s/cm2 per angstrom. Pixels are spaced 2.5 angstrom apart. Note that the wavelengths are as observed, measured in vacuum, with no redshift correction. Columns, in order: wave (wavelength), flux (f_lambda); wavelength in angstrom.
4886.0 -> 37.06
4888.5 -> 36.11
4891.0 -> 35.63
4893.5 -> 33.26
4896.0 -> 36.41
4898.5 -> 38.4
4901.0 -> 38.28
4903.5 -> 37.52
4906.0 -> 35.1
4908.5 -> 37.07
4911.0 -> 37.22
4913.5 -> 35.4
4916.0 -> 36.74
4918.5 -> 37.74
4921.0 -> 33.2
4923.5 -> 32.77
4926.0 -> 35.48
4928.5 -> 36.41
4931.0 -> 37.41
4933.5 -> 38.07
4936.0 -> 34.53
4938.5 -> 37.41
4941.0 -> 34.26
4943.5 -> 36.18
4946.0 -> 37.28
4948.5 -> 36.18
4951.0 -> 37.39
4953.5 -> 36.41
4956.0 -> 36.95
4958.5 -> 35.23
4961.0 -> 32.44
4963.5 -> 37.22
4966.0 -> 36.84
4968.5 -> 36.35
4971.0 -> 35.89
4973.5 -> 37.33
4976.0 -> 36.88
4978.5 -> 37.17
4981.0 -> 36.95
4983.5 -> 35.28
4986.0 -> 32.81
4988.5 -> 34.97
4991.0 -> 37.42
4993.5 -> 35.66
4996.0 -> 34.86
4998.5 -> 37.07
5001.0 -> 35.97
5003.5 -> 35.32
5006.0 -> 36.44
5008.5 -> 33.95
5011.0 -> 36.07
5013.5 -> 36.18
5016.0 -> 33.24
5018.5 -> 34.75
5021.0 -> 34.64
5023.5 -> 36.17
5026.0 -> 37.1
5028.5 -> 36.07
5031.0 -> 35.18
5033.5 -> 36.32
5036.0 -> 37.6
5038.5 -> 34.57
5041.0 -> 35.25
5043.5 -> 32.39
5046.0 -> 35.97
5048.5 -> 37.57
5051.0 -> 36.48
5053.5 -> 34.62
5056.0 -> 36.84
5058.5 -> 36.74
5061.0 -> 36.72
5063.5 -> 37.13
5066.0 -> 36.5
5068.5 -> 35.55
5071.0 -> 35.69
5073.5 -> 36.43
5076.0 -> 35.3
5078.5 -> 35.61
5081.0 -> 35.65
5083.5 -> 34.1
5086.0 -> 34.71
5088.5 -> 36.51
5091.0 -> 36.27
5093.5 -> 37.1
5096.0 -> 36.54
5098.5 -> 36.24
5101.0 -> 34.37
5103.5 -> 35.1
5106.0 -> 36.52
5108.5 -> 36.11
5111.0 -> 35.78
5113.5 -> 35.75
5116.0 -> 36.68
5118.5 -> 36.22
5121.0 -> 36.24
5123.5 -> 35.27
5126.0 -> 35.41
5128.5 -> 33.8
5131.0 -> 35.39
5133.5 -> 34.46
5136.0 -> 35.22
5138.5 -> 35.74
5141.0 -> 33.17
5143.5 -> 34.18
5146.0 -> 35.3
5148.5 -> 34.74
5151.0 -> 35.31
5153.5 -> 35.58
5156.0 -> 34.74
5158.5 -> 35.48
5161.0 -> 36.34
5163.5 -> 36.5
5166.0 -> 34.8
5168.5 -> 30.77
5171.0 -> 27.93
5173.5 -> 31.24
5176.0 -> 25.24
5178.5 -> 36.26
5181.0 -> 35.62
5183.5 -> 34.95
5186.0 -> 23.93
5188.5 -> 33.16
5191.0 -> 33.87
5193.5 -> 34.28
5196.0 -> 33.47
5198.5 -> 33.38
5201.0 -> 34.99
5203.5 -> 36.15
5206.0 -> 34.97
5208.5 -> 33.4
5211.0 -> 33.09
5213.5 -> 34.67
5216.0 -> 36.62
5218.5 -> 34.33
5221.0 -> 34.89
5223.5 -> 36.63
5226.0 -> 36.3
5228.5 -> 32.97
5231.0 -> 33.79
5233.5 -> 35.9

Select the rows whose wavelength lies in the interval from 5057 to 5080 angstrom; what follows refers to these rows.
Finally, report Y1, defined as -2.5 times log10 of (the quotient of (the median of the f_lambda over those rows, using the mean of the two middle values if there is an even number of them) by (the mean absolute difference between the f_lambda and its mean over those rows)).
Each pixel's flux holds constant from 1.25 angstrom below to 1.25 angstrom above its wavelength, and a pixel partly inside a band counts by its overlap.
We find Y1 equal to -4.5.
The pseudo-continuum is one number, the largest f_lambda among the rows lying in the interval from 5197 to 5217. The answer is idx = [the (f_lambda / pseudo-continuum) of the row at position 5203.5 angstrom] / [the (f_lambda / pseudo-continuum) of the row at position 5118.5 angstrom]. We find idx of 0.998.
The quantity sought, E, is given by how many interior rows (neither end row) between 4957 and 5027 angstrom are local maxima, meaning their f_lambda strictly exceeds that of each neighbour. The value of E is 8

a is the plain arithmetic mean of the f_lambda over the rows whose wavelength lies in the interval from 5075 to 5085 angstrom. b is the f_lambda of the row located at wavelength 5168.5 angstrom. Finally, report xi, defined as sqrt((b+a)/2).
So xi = 5.74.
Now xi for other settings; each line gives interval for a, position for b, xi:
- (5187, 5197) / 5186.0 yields 5.37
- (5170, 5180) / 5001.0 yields 5.75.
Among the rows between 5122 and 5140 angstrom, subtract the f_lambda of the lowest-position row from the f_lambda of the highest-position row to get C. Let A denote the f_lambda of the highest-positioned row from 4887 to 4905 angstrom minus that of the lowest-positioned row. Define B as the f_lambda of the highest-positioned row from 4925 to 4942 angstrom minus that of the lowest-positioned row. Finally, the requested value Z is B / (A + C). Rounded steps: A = 1.4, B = -1.2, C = 0.5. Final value -0.6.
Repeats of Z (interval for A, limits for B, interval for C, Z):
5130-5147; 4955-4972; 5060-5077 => 0.7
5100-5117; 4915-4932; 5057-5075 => 0.3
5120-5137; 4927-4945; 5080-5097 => 1.8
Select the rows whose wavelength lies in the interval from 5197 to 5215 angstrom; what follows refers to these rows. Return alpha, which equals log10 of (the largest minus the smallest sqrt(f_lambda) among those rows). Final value -0.58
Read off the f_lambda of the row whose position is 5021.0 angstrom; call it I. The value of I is 34.64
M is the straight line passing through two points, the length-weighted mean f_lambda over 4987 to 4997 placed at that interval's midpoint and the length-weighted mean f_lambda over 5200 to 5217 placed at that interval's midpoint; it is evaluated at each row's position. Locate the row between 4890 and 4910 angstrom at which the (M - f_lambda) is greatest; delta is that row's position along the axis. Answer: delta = 4893.5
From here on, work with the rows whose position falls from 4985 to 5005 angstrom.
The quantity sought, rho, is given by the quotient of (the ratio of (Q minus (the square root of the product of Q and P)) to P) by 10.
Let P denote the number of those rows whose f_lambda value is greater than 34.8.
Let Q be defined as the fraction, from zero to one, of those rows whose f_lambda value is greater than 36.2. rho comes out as -0.0153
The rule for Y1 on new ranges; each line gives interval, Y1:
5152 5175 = -2.9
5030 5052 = -3.7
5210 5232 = -3.7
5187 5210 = -4.1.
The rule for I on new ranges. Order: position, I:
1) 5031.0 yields 35.18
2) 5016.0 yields 33.24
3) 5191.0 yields 33.87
